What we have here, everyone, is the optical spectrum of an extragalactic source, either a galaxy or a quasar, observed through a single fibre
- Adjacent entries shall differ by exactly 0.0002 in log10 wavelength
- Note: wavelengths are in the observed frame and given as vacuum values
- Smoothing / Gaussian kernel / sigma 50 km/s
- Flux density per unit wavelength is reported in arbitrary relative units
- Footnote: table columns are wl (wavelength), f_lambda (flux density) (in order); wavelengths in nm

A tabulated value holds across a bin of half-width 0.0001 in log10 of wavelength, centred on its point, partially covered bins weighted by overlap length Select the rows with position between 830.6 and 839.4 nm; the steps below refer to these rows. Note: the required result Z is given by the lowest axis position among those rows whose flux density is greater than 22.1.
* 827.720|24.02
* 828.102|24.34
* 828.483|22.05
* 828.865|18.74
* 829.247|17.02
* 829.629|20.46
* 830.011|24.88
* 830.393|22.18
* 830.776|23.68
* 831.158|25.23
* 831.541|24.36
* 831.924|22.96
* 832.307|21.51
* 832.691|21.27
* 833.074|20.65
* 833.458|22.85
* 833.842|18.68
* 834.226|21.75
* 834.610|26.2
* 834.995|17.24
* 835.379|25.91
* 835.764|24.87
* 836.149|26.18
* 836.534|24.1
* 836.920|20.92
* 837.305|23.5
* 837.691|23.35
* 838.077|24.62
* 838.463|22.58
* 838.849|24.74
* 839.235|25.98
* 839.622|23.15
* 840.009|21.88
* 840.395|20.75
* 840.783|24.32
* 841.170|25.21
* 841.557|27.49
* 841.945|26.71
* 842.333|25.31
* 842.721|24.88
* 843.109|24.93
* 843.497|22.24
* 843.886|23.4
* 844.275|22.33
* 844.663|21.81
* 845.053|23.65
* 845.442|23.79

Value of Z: 830.776 nm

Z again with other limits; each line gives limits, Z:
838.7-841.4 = 838.849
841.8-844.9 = 841.945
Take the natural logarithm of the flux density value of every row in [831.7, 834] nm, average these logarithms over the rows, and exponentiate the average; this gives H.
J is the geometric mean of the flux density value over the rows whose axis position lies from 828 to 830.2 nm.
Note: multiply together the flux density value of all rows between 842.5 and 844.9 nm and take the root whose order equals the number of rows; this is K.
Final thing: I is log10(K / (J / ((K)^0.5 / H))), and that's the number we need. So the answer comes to -0.60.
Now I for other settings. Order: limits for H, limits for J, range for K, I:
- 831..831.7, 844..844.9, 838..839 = -0.67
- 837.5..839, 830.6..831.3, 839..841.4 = -0.71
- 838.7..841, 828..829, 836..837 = -0.64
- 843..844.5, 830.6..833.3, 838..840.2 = -0.66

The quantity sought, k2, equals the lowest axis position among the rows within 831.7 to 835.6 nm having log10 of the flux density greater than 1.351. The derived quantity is 831.924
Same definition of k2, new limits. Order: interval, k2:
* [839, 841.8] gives 839.235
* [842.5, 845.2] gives 842.721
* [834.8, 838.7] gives 835.379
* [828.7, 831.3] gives 830.011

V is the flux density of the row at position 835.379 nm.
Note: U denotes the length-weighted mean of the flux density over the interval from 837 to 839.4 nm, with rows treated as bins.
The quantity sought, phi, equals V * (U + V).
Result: 1292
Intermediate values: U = 24.0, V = 25.91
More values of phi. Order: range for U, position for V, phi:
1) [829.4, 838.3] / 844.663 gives 975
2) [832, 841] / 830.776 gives 1104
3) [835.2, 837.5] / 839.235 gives 1304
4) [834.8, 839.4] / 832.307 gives 971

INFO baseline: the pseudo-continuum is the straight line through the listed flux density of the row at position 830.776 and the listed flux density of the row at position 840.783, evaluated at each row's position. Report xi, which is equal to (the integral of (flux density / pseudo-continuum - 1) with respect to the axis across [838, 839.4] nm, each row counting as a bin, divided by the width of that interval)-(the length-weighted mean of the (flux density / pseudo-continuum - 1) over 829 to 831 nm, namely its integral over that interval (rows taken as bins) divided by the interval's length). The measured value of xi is 0.10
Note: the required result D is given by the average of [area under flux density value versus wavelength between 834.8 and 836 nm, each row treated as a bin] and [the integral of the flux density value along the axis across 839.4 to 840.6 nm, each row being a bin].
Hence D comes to 26.9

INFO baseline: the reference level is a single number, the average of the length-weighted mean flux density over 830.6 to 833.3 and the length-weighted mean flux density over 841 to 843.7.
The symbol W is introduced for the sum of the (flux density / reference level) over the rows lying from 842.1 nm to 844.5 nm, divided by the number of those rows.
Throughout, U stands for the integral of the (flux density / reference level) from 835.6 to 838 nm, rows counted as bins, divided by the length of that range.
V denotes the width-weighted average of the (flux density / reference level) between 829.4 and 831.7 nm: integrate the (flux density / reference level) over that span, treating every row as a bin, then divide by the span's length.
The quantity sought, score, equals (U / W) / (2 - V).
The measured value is 0.97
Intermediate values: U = 0.992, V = 0.972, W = 0.99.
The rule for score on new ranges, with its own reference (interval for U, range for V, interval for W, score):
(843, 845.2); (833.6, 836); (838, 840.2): 0.91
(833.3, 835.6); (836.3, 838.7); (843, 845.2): 0.93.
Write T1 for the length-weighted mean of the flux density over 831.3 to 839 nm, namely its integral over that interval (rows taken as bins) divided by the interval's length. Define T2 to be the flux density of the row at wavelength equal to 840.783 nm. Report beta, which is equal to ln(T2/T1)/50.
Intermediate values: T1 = 22.92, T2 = 24.32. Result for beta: 0.0012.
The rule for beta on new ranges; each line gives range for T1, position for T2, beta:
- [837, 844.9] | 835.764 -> 0.0008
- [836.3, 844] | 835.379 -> 0.0015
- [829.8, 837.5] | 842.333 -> 0.0020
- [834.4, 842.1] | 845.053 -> -0.0003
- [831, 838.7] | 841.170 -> 0.0019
